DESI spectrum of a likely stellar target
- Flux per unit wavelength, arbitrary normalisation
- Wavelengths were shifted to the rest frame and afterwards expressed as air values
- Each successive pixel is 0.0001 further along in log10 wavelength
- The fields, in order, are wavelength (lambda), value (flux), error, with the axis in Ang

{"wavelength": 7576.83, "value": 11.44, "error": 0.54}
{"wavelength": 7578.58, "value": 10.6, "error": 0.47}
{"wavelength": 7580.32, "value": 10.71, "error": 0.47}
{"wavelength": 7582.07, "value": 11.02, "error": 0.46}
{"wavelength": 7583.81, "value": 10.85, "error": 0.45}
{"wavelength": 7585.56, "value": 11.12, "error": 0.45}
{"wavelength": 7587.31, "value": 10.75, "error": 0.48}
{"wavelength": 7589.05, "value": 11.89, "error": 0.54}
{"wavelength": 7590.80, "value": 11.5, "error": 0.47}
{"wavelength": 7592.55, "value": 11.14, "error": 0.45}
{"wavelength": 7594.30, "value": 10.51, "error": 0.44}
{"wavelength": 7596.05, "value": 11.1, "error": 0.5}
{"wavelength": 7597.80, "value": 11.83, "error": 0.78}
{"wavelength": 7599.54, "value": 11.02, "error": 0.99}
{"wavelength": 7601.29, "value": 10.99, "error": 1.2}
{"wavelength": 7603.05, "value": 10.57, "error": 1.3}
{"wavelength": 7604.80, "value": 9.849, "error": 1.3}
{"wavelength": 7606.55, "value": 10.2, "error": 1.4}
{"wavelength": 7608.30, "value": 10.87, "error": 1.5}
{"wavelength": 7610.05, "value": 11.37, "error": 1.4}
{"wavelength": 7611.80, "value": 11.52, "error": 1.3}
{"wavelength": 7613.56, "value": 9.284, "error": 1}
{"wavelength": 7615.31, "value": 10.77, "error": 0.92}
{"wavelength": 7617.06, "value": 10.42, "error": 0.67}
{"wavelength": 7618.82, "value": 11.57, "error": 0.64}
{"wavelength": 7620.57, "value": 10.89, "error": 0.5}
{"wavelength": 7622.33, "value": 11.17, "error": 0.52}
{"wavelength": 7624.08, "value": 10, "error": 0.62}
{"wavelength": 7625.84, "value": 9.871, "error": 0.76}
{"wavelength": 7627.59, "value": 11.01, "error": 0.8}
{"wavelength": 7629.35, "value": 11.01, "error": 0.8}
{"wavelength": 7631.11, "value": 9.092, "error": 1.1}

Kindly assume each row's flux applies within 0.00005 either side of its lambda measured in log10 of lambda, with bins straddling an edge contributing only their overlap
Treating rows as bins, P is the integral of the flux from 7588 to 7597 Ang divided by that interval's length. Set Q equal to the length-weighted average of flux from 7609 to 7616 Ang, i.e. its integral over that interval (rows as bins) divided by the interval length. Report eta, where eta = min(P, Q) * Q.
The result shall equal 115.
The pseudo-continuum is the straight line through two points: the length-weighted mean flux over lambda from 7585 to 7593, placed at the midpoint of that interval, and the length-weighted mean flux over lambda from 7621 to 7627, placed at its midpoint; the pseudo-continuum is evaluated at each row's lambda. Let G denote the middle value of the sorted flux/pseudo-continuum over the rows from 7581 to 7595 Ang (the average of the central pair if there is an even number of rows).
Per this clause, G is 0.97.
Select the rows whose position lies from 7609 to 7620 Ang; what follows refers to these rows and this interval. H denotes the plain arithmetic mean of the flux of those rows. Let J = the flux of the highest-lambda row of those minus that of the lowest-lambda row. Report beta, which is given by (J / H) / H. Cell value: 0.0017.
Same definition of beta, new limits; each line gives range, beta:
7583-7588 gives -0.0008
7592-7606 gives -0.0109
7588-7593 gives -0.0057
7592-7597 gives -0.0003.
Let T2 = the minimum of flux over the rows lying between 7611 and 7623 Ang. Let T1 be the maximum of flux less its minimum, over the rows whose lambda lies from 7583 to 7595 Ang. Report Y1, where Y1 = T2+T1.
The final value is 10.7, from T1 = 1.38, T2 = 9.284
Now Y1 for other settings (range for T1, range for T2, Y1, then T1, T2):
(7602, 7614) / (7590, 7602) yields 12.7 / 2.24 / 10.51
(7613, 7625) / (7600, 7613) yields 12.1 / 2.29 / 9.849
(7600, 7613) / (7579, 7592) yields 12.4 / 1.67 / 10.71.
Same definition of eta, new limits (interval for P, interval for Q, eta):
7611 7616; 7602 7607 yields 104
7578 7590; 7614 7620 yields 117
